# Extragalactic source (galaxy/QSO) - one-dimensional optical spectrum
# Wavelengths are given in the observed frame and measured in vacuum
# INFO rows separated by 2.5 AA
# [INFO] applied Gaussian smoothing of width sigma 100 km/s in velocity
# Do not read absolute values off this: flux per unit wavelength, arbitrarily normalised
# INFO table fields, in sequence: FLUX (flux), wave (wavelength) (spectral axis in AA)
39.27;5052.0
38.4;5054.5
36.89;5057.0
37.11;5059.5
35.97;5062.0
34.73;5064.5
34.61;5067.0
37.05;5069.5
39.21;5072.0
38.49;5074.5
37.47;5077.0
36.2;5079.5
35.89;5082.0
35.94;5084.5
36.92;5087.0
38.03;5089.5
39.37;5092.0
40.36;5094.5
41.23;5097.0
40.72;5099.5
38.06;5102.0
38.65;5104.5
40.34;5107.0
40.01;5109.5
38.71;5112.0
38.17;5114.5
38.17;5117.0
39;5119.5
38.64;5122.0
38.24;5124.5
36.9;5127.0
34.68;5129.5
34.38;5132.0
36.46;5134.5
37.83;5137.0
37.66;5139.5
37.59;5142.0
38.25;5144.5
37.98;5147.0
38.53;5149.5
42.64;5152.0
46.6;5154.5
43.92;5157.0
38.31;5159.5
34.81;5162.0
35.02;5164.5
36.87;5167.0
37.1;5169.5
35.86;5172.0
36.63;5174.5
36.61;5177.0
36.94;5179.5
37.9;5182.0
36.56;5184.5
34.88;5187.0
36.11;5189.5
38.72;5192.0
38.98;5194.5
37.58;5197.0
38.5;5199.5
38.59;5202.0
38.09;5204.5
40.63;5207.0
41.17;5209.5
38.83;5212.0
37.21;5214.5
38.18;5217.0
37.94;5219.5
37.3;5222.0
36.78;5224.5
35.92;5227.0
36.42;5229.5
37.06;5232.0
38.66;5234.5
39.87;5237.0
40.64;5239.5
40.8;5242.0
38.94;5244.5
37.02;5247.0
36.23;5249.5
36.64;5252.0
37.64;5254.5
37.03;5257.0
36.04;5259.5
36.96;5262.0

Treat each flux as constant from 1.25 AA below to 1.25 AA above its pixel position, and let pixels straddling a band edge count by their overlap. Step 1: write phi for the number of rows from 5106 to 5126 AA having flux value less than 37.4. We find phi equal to 0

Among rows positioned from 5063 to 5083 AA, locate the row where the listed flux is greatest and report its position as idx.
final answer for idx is 5072.0 AA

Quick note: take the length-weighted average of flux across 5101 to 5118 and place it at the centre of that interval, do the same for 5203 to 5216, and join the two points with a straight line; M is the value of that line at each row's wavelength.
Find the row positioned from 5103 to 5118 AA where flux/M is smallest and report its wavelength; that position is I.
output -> 5117.0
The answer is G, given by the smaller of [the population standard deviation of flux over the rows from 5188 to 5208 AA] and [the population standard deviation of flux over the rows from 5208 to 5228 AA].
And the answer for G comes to 1.2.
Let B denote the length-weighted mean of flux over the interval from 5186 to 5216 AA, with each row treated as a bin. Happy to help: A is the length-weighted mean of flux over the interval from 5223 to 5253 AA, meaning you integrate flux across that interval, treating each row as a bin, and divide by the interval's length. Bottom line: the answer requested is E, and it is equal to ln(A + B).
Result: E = 4.334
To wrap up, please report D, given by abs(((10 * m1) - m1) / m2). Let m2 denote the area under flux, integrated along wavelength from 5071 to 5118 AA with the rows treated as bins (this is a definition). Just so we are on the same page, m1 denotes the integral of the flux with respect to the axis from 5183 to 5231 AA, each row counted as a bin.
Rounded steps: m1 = 1815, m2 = 1811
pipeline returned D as 9.02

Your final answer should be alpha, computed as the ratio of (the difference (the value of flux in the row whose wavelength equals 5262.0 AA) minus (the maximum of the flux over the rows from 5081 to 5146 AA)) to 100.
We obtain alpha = -0.043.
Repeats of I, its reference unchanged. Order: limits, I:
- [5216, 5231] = 5227.0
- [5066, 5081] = 5067.0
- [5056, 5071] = 5067.0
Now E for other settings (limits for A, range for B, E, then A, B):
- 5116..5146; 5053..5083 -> 4.306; 37.3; 36.9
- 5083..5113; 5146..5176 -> 4.353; 39.0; 38.7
